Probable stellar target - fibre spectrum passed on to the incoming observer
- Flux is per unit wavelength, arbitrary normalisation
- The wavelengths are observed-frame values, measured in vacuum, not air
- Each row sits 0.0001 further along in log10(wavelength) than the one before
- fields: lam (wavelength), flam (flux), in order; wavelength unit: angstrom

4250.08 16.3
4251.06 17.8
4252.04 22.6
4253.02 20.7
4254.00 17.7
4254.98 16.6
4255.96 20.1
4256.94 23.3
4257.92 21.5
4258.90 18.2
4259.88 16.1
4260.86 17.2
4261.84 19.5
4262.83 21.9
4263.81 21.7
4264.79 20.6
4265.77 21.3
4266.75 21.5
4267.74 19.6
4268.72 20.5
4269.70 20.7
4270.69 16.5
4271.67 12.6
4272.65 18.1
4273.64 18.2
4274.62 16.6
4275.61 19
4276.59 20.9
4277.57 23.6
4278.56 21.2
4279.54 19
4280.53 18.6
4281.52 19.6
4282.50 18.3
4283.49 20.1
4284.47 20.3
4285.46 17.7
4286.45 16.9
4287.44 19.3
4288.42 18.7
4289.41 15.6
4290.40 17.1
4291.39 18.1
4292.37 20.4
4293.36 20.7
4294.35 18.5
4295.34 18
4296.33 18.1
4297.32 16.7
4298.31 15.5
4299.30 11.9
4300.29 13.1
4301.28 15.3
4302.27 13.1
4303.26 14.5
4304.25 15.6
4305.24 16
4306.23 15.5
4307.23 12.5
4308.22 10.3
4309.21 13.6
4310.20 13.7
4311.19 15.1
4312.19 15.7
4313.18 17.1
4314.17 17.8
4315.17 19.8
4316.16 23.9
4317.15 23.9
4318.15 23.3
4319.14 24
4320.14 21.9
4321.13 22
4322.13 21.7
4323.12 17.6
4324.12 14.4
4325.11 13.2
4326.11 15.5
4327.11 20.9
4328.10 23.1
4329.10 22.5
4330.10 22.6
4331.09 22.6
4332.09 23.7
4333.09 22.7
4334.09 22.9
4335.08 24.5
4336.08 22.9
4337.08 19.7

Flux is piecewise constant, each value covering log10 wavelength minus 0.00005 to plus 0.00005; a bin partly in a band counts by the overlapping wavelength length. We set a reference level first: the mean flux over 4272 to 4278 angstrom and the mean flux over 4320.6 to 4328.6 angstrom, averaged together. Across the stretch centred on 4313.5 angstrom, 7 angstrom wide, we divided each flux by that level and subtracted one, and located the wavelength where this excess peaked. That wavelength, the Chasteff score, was 4316.16 angstrom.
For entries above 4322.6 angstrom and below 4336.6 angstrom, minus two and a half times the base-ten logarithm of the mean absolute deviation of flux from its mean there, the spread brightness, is -1.2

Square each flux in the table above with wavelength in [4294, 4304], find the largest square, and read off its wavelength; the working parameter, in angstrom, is 4294.35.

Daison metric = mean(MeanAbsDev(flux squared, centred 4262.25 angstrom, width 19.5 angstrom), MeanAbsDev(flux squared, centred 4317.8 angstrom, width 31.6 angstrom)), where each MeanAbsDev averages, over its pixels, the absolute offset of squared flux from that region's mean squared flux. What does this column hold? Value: 111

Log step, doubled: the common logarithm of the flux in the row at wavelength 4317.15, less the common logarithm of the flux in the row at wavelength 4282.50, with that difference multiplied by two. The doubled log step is 0.23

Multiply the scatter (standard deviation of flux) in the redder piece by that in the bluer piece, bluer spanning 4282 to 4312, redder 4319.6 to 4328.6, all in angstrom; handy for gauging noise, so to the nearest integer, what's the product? 10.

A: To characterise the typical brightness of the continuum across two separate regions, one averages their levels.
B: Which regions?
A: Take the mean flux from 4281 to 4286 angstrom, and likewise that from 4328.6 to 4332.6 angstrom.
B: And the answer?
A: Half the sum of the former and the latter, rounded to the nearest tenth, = 21.0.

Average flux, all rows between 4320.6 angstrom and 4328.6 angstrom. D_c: 18.6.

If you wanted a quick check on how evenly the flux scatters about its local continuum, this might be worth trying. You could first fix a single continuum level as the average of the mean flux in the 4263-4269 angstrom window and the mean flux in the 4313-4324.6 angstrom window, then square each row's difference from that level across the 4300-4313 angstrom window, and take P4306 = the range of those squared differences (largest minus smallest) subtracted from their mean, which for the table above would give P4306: -41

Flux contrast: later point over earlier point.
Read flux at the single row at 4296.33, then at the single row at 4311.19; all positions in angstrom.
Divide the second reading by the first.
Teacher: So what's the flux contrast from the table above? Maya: 0.83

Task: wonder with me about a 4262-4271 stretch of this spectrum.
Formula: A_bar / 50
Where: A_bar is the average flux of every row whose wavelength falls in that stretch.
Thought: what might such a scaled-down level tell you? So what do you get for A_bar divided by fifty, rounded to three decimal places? 0.410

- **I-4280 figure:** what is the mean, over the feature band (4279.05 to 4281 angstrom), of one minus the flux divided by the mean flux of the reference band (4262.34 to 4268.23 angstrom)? 0.11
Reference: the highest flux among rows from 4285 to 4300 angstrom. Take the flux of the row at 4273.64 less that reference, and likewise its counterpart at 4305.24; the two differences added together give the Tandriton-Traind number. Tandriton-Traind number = -7.2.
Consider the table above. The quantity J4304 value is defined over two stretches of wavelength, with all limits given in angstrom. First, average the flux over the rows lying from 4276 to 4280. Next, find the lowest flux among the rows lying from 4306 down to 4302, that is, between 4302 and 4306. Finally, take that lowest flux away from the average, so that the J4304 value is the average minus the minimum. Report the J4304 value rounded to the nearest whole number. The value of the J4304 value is 8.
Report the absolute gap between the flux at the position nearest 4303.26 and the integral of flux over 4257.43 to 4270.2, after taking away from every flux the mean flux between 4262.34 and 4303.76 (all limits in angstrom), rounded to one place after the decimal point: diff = 25.5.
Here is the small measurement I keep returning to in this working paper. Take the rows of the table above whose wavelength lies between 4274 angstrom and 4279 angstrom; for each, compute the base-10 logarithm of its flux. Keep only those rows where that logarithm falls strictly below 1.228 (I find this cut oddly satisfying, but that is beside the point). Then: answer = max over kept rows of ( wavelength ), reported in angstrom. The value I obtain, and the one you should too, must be 4274.62 angstrom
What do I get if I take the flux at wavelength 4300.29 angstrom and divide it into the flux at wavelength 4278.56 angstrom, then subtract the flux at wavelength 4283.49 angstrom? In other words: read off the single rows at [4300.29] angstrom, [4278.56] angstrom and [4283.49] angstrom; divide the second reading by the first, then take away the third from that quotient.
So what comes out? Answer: -18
